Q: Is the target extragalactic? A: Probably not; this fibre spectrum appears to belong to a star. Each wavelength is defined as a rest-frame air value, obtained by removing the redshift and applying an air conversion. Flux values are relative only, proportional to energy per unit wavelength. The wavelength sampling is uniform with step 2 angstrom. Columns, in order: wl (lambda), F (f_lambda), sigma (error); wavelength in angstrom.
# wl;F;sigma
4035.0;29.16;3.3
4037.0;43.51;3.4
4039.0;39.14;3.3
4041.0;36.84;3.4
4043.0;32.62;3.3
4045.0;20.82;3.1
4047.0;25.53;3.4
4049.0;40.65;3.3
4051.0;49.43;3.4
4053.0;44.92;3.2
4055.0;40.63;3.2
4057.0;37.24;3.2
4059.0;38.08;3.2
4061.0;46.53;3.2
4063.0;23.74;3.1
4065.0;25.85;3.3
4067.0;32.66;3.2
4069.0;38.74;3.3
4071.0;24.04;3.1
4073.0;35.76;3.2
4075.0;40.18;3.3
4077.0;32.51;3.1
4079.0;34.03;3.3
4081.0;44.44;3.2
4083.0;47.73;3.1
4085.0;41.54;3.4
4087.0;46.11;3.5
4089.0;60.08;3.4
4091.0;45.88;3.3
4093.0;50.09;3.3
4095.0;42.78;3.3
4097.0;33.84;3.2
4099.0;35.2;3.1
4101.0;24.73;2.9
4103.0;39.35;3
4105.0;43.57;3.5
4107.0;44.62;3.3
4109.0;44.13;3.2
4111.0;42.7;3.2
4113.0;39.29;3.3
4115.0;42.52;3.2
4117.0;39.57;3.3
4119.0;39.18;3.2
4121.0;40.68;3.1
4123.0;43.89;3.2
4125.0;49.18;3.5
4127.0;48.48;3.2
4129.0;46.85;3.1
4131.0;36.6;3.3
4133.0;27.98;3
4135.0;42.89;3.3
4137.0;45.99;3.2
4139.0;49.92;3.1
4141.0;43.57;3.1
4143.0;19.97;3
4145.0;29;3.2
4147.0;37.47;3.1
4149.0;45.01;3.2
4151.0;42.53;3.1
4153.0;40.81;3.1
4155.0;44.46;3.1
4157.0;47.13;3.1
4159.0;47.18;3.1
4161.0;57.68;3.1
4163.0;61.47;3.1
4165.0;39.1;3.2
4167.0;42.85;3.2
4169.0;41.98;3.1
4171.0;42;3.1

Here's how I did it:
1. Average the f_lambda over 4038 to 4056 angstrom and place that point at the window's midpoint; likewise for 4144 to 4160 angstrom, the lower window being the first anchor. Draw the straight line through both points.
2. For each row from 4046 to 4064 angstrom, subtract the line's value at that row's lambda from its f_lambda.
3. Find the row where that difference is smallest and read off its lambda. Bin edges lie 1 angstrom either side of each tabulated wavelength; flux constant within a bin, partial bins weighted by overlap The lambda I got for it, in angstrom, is 4063.0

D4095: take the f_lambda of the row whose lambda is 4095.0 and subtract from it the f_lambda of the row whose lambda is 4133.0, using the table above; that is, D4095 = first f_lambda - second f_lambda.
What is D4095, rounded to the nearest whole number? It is 15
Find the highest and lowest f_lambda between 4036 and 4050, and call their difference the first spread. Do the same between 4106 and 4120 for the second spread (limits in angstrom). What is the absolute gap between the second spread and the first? 17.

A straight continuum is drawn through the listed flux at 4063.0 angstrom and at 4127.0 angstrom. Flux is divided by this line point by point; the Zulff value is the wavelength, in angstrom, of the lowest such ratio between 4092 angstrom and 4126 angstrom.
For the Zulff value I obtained 4101.0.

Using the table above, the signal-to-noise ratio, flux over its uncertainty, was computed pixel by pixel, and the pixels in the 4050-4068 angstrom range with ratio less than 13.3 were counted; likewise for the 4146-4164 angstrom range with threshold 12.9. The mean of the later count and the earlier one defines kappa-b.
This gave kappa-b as 3.50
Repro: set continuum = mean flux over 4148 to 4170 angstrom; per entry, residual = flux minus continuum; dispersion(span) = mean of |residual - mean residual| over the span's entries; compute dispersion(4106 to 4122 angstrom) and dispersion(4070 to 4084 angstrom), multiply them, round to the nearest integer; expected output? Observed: 12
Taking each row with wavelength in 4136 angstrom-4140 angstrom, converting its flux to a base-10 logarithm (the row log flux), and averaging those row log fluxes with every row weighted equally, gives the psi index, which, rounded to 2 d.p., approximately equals 1.68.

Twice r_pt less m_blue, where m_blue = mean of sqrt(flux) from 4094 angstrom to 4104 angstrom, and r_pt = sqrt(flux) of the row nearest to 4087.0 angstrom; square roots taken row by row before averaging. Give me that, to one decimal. 7.7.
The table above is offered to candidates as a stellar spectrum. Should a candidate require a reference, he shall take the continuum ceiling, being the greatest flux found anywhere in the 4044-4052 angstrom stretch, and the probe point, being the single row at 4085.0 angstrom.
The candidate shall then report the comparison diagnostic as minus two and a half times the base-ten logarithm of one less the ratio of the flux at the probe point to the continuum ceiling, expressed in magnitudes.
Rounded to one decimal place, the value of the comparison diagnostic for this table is 2.0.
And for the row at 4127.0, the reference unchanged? 4.3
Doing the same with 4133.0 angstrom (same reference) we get 0.9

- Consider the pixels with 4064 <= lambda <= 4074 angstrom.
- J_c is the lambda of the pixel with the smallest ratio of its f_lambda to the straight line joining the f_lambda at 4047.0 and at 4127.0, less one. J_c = 4071.0 angstrom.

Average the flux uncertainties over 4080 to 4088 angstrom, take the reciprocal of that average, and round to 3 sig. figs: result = 0.303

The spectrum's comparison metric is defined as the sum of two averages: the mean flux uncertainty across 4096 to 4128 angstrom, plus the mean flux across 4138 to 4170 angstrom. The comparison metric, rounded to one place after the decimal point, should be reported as 46.3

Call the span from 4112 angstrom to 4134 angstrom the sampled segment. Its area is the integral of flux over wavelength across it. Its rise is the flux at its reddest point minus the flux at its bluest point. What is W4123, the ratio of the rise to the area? -0.012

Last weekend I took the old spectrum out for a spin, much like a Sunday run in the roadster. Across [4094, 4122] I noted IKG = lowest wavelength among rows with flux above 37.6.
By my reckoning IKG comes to 4095.0 angstrom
